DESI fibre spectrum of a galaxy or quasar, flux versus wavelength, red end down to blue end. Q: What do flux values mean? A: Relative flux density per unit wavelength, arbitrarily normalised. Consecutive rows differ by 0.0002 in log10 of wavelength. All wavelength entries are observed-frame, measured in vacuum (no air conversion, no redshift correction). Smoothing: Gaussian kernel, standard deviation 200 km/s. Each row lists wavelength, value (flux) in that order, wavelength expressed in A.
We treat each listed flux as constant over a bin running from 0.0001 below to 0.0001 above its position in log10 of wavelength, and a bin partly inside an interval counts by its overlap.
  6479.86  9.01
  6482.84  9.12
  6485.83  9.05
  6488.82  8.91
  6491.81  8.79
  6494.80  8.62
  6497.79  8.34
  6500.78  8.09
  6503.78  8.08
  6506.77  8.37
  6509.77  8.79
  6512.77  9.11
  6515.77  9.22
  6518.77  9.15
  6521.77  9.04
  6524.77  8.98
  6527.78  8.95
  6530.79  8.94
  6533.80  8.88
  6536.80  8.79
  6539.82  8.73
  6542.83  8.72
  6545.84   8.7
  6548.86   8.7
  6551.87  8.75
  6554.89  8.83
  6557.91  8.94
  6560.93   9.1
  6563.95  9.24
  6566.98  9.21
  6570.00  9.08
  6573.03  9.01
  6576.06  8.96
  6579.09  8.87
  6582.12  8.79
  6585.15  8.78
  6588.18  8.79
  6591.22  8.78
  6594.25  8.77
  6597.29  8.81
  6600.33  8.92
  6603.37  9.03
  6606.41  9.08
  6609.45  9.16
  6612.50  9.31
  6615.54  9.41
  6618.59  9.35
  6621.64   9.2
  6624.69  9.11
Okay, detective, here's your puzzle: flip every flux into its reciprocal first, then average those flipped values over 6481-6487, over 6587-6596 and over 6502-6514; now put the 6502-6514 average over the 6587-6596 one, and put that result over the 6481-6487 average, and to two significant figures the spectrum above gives 9.3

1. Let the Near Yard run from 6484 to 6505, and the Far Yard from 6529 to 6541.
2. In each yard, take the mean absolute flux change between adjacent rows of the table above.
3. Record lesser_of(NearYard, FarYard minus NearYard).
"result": -0.09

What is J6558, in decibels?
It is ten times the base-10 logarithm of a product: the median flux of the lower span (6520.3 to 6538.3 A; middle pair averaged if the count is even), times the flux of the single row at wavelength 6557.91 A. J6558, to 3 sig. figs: 19.0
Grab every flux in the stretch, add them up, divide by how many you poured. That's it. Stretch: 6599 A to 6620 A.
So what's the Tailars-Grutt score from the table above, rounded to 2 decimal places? 9.18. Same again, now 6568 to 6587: 8.92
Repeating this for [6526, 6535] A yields 8.92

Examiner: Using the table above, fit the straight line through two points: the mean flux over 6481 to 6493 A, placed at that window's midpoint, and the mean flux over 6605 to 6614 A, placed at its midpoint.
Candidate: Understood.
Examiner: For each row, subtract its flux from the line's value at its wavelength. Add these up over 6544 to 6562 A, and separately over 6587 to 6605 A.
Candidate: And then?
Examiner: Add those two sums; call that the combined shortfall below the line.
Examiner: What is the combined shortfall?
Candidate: 3.34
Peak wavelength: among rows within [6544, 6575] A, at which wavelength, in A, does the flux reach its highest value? 6563.95 A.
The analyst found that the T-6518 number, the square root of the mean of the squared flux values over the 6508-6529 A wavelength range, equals 9.04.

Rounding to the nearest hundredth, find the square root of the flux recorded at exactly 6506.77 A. 2.89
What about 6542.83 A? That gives 2.95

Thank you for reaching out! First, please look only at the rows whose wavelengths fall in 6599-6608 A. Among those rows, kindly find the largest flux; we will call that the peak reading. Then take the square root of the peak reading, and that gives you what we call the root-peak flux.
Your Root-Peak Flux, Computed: 3.013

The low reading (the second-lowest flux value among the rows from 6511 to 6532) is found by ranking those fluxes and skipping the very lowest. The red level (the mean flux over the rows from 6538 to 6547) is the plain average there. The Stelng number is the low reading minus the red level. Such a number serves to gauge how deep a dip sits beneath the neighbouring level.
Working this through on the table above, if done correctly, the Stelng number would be 0.23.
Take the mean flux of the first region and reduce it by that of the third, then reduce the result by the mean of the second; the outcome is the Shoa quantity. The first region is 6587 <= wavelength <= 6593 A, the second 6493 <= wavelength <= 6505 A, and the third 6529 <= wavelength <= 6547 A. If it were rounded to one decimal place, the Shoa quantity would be -8.3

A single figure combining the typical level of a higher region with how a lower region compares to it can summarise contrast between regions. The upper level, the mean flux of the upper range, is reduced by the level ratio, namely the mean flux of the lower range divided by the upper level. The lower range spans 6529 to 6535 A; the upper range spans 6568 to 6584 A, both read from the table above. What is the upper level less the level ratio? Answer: 7.95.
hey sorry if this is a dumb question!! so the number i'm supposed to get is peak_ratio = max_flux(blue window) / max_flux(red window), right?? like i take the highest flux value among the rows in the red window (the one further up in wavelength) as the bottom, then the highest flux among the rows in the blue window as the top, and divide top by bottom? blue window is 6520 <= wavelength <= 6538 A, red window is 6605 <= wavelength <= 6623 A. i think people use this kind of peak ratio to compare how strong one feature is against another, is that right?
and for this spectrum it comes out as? 0.961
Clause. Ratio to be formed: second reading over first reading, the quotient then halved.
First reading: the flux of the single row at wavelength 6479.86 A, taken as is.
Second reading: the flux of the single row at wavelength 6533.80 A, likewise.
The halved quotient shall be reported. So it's 0.493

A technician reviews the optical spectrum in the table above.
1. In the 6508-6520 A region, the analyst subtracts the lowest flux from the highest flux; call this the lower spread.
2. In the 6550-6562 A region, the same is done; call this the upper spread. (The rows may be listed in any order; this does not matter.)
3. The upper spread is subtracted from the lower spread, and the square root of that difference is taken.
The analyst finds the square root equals 0.28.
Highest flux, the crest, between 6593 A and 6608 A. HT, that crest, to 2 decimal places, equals 9.08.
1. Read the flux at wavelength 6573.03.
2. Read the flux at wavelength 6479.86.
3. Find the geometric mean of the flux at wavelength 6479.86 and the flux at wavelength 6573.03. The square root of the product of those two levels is 9.01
